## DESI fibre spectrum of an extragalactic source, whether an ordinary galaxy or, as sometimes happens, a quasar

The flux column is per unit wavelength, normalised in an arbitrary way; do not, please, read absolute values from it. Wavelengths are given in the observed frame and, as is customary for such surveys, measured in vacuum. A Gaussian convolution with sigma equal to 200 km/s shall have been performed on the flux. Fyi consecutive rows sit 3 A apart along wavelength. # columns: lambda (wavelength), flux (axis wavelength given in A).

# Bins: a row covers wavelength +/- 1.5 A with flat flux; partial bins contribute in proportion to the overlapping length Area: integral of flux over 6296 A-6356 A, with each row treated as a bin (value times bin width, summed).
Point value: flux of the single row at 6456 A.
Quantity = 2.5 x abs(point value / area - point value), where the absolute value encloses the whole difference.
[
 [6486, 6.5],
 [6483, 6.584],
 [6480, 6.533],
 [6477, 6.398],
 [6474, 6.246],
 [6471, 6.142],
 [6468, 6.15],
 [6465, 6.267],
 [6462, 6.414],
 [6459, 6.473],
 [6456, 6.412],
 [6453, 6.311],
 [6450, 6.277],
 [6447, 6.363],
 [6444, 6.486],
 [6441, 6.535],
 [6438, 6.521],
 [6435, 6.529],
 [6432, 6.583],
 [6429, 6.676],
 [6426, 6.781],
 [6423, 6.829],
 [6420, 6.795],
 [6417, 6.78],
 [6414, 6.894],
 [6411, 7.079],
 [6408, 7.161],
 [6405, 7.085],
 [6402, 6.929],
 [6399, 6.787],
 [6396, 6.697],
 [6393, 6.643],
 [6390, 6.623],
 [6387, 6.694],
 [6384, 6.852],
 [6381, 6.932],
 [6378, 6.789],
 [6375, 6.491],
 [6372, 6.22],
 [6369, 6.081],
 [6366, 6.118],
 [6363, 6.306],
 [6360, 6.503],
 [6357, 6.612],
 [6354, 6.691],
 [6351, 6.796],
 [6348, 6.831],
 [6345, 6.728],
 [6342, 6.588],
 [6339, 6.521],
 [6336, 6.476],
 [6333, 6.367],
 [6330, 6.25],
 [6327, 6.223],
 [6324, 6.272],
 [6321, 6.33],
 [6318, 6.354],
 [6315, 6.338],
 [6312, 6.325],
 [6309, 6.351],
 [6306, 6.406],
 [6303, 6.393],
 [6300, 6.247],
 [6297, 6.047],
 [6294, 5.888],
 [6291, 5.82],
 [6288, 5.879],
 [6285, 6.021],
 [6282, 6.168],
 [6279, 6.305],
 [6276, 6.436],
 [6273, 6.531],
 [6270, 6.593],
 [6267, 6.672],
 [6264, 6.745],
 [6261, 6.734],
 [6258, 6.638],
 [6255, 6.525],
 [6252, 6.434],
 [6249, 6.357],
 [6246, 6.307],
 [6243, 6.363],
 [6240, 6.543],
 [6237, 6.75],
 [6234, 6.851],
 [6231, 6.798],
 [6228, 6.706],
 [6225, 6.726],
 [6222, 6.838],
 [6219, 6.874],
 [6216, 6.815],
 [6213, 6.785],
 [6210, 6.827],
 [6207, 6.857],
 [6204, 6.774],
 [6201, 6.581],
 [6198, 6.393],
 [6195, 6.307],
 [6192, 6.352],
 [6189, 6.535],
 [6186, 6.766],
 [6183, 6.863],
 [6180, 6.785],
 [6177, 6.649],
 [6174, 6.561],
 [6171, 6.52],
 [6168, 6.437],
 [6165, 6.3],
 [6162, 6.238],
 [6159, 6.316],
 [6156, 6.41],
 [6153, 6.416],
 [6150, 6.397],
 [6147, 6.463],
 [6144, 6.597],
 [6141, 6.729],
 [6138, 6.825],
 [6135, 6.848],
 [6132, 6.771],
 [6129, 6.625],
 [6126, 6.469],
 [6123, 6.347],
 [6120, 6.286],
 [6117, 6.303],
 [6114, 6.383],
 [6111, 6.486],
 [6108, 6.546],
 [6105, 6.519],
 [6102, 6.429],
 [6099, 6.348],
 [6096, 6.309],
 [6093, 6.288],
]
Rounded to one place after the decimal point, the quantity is 16.0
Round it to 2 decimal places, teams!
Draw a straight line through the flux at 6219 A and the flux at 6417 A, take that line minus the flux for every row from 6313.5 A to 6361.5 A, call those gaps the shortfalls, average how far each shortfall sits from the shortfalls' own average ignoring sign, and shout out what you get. 0.17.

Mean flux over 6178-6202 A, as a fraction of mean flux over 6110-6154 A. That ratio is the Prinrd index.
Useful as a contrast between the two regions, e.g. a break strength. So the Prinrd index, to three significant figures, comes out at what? 1.01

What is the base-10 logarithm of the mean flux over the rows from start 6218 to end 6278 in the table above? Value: 0.821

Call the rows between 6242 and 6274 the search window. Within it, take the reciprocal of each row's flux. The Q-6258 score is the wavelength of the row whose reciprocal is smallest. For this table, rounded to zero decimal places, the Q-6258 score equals 6264 A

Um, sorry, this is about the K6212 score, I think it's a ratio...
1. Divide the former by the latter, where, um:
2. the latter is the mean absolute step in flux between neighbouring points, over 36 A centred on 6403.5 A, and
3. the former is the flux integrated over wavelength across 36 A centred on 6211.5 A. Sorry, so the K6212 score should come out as 2643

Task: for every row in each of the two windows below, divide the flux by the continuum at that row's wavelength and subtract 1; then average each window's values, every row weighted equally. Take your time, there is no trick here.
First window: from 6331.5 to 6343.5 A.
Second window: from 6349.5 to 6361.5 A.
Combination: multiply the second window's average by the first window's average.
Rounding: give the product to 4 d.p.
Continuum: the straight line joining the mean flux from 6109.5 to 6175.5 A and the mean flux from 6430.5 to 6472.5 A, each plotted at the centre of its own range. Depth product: 0.0003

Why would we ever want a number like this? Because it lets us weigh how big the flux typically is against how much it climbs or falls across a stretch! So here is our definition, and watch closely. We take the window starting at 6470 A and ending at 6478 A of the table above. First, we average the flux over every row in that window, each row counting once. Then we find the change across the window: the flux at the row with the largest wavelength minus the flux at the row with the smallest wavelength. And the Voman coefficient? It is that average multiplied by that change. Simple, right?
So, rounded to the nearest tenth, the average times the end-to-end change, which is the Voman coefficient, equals 1.6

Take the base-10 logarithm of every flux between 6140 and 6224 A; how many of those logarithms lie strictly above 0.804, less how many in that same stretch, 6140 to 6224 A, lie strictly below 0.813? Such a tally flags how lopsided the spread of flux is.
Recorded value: 12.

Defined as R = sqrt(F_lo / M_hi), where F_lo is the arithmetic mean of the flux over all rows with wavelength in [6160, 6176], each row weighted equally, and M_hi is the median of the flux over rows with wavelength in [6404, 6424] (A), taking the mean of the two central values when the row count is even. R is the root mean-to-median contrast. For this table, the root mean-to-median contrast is 0.96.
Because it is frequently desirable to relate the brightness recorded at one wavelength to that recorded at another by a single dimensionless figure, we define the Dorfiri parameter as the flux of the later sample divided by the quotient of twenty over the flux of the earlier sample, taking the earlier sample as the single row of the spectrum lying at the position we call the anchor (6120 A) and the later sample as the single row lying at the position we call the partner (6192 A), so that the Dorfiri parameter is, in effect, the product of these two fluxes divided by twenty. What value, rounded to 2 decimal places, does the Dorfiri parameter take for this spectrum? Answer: 2.00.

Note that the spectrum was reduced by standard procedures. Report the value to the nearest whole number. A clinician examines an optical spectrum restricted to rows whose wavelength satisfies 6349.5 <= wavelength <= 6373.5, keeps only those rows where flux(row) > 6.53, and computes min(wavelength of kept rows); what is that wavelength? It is 6351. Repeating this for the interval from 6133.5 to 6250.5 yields 6135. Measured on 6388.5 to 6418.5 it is 6390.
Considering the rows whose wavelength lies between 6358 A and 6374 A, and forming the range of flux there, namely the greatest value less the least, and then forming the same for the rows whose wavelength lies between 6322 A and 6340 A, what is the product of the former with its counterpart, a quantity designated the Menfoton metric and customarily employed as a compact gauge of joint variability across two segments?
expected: 0.13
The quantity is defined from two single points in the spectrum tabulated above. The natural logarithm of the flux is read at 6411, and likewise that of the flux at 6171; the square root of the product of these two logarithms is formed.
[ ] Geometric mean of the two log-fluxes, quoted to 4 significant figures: 1.916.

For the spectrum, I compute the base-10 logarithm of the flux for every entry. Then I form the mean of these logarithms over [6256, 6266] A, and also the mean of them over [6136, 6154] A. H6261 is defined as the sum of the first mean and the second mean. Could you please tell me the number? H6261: 1.64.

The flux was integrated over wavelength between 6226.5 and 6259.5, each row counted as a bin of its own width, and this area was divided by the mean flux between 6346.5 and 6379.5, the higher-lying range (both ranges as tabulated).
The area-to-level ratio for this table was 33.4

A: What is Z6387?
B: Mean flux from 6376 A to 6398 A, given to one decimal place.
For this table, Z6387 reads 6.7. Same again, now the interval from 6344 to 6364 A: 6.6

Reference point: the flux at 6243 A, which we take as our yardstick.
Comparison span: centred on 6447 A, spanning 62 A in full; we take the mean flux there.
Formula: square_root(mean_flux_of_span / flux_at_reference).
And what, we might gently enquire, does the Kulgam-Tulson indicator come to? 1.01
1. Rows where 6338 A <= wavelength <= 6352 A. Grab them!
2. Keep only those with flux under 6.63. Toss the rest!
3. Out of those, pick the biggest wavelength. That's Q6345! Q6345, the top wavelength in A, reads 6342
